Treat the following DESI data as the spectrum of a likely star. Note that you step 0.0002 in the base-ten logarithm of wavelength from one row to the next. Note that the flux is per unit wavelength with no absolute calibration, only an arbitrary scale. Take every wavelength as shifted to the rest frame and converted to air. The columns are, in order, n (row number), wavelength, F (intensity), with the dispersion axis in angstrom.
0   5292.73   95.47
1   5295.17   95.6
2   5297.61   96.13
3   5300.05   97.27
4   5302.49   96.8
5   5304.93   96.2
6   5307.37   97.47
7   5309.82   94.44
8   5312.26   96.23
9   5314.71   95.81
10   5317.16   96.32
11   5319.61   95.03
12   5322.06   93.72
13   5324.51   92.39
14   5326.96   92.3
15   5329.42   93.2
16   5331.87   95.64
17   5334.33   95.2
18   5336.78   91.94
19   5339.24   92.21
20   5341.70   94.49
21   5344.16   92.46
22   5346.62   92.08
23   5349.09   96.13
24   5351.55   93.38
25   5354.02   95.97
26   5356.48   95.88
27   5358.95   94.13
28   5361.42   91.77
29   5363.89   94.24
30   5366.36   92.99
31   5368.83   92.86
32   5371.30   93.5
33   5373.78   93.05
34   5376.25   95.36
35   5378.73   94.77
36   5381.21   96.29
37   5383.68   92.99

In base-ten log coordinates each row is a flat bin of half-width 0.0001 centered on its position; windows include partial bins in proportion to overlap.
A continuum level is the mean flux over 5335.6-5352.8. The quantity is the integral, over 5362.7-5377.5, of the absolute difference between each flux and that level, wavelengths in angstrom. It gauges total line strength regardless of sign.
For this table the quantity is 10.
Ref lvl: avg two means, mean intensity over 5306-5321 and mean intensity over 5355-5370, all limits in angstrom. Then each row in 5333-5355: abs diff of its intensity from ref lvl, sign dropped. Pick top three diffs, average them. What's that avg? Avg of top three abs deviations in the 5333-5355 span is 2.7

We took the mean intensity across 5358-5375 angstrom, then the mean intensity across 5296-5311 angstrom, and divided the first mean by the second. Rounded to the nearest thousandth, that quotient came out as 0.967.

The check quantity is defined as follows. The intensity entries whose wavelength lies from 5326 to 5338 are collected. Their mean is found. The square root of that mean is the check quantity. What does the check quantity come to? 9.68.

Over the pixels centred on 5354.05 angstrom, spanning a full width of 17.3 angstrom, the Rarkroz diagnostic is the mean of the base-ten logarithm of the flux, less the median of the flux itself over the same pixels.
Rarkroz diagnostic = -92.2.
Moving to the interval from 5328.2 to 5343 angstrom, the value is -91.9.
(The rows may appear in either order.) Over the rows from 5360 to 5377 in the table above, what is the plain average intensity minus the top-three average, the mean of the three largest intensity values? -1.0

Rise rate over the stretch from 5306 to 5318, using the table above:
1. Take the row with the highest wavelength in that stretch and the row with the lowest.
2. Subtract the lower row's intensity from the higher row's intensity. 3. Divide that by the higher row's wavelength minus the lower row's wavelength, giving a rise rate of -0.12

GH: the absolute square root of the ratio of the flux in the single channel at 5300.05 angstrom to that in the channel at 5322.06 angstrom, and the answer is 1.02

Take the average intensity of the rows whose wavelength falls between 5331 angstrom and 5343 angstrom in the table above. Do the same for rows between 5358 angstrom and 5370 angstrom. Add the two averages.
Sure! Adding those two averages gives 187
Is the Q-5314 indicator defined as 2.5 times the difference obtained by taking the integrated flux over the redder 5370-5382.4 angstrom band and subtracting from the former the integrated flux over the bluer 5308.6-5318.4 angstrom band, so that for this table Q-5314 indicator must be 586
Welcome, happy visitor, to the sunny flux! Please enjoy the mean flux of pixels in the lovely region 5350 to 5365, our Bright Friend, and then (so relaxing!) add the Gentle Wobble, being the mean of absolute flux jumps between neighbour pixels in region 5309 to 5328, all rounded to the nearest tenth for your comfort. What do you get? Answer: 95.2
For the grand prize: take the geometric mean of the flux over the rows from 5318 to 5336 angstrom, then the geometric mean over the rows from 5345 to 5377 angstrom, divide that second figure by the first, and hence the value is 1.00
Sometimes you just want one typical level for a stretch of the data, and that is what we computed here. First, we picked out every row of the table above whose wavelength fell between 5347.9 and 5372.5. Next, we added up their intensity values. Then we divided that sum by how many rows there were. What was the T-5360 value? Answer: 94.1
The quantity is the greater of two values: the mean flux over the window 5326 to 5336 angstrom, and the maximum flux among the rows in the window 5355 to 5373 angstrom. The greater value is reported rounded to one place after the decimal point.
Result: 95.9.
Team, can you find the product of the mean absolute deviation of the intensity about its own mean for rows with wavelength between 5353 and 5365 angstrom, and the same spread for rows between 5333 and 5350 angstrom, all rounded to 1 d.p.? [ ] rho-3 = 1.9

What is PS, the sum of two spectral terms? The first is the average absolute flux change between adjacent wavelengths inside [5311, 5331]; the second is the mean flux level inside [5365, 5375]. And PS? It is 93.9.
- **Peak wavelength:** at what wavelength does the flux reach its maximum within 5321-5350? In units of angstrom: 5349.09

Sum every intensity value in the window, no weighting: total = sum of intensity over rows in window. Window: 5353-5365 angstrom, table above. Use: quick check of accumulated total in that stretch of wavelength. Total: 472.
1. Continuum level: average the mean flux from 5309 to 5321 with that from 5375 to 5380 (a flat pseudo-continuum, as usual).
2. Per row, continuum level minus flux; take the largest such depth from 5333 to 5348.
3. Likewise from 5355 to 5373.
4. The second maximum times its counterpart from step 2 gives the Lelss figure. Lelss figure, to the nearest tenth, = 12.0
